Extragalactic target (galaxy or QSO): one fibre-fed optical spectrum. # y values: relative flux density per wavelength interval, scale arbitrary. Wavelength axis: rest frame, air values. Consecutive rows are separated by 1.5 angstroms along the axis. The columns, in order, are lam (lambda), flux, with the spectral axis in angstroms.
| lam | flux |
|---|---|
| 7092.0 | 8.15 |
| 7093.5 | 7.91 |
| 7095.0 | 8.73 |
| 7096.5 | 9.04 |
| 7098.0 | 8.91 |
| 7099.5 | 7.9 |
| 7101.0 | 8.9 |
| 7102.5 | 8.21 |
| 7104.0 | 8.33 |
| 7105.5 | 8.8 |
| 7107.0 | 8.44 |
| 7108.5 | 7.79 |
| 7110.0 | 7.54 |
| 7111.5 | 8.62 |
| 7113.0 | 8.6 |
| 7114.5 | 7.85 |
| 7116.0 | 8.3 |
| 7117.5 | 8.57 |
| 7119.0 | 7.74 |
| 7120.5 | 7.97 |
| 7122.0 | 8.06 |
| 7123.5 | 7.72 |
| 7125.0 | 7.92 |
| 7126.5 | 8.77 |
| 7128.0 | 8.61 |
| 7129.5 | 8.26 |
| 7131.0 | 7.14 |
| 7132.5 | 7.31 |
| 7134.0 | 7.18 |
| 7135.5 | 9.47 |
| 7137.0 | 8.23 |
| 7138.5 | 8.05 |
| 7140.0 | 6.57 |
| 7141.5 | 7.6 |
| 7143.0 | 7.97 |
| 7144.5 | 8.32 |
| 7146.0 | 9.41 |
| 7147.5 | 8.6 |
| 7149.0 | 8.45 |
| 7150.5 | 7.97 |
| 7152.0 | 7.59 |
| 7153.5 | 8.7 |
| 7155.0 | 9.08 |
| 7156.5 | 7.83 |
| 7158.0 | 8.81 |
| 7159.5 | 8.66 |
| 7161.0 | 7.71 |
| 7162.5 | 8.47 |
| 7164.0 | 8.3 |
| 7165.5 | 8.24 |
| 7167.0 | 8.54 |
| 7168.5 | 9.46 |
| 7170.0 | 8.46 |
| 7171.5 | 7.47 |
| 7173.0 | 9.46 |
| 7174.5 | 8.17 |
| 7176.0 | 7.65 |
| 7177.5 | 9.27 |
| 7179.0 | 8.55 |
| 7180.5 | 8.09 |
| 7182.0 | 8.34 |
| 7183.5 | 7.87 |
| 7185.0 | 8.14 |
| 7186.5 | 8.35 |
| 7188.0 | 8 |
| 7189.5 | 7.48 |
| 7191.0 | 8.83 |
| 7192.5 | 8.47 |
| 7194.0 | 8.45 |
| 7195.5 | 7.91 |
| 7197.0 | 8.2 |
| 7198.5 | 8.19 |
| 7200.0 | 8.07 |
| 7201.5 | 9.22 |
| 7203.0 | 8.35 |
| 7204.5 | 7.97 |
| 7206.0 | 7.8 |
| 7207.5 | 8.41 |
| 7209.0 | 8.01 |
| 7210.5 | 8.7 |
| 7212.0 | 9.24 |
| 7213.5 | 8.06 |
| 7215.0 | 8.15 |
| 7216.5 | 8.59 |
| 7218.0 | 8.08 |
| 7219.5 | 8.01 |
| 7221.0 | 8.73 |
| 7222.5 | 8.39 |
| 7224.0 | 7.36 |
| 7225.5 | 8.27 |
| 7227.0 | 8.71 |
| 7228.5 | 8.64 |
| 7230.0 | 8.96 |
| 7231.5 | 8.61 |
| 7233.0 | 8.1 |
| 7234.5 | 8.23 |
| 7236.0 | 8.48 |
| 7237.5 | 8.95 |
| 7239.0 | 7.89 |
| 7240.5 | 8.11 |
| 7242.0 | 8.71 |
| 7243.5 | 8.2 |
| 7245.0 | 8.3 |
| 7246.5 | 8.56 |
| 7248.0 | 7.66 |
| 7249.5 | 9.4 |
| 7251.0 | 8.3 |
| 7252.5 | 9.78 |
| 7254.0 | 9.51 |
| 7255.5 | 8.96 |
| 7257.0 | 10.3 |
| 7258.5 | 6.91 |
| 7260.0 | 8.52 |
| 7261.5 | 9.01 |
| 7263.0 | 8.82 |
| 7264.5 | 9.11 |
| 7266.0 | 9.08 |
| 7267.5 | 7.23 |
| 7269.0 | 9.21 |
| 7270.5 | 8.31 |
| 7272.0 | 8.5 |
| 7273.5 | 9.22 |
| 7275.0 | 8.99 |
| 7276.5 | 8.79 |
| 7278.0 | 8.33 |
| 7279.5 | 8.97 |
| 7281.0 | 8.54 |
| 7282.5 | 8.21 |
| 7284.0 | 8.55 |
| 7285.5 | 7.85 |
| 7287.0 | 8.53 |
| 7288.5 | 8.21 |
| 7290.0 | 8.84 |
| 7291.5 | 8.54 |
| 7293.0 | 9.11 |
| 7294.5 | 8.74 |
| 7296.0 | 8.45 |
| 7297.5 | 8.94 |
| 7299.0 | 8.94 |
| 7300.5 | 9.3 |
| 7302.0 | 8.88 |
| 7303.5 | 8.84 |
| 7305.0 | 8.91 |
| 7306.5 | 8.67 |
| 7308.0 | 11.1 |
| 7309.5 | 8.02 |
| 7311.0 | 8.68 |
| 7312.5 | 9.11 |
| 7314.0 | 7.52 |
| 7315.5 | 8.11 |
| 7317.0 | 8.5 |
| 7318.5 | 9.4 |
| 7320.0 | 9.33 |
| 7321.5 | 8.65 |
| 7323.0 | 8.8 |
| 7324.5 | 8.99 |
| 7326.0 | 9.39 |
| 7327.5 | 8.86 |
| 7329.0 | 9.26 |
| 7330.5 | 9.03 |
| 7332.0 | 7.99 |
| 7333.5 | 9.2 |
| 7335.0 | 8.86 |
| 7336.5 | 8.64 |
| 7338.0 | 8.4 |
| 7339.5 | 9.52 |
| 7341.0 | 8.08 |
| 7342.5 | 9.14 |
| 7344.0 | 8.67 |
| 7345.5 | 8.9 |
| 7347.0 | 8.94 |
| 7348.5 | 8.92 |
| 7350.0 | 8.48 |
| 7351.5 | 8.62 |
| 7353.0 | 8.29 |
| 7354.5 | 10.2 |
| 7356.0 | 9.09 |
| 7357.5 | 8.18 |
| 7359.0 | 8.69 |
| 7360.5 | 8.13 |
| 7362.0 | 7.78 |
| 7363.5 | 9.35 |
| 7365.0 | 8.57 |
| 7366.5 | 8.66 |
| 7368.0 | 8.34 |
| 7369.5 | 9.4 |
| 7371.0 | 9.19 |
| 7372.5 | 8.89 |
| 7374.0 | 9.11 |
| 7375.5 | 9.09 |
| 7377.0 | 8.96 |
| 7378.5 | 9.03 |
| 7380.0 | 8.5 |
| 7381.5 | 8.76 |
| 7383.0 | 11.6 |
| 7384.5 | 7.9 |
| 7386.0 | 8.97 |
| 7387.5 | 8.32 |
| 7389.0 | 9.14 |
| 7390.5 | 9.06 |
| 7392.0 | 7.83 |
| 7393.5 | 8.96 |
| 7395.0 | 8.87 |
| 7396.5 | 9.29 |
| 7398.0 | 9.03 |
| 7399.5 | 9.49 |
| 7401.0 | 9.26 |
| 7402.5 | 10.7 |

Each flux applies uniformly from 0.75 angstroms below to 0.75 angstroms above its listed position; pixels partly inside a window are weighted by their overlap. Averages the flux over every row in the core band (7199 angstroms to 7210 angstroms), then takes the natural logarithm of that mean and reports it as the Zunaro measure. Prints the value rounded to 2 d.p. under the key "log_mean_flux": 2.11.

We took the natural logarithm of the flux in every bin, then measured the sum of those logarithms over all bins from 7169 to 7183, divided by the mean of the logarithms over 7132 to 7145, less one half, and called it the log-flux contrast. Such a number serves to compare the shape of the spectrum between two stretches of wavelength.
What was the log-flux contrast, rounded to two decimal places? 8.79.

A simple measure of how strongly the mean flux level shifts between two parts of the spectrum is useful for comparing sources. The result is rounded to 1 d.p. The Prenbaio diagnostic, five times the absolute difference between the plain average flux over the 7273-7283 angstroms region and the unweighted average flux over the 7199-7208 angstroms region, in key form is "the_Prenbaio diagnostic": 2.1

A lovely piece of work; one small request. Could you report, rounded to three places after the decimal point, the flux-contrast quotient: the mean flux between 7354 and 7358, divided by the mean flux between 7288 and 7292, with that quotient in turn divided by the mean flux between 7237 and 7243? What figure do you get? 0.128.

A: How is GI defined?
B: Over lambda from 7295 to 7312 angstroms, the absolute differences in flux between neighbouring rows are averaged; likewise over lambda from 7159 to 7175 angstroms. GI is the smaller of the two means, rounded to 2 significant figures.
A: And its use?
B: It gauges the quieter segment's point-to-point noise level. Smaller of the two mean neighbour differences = 0.78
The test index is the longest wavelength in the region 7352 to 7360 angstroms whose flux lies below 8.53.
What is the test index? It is 7357.5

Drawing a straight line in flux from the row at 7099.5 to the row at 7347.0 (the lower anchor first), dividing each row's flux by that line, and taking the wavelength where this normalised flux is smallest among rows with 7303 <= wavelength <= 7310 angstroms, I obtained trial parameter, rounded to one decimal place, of 7309.5 angstroms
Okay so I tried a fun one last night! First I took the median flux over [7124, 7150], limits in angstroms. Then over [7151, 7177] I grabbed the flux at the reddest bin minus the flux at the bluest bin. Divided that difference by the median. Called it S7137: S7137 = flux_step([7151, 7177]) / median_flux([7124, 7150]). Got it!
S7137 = 0.007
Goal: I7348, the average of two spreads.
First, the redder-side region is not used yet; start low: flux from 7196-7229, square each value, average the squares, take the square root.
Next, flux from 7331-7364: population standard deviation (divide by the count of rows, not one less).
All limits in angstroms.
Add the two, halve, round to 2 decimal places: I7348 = 4.44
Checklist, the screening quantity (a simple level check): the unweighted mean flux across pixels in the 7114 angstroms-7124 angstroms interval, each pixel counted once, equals 8.0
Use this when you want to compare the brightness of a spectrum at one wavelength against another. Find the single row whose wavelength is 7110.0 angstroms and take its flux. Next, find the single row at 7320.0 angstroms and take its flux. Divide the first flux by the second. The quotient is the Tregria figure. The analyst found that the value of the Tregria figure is 0.81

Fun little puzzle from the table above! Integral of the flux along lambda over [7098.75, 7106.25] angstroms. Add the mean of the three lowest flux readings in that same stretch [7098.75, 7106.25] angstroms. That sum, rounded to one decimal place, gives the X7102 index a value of 71.4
